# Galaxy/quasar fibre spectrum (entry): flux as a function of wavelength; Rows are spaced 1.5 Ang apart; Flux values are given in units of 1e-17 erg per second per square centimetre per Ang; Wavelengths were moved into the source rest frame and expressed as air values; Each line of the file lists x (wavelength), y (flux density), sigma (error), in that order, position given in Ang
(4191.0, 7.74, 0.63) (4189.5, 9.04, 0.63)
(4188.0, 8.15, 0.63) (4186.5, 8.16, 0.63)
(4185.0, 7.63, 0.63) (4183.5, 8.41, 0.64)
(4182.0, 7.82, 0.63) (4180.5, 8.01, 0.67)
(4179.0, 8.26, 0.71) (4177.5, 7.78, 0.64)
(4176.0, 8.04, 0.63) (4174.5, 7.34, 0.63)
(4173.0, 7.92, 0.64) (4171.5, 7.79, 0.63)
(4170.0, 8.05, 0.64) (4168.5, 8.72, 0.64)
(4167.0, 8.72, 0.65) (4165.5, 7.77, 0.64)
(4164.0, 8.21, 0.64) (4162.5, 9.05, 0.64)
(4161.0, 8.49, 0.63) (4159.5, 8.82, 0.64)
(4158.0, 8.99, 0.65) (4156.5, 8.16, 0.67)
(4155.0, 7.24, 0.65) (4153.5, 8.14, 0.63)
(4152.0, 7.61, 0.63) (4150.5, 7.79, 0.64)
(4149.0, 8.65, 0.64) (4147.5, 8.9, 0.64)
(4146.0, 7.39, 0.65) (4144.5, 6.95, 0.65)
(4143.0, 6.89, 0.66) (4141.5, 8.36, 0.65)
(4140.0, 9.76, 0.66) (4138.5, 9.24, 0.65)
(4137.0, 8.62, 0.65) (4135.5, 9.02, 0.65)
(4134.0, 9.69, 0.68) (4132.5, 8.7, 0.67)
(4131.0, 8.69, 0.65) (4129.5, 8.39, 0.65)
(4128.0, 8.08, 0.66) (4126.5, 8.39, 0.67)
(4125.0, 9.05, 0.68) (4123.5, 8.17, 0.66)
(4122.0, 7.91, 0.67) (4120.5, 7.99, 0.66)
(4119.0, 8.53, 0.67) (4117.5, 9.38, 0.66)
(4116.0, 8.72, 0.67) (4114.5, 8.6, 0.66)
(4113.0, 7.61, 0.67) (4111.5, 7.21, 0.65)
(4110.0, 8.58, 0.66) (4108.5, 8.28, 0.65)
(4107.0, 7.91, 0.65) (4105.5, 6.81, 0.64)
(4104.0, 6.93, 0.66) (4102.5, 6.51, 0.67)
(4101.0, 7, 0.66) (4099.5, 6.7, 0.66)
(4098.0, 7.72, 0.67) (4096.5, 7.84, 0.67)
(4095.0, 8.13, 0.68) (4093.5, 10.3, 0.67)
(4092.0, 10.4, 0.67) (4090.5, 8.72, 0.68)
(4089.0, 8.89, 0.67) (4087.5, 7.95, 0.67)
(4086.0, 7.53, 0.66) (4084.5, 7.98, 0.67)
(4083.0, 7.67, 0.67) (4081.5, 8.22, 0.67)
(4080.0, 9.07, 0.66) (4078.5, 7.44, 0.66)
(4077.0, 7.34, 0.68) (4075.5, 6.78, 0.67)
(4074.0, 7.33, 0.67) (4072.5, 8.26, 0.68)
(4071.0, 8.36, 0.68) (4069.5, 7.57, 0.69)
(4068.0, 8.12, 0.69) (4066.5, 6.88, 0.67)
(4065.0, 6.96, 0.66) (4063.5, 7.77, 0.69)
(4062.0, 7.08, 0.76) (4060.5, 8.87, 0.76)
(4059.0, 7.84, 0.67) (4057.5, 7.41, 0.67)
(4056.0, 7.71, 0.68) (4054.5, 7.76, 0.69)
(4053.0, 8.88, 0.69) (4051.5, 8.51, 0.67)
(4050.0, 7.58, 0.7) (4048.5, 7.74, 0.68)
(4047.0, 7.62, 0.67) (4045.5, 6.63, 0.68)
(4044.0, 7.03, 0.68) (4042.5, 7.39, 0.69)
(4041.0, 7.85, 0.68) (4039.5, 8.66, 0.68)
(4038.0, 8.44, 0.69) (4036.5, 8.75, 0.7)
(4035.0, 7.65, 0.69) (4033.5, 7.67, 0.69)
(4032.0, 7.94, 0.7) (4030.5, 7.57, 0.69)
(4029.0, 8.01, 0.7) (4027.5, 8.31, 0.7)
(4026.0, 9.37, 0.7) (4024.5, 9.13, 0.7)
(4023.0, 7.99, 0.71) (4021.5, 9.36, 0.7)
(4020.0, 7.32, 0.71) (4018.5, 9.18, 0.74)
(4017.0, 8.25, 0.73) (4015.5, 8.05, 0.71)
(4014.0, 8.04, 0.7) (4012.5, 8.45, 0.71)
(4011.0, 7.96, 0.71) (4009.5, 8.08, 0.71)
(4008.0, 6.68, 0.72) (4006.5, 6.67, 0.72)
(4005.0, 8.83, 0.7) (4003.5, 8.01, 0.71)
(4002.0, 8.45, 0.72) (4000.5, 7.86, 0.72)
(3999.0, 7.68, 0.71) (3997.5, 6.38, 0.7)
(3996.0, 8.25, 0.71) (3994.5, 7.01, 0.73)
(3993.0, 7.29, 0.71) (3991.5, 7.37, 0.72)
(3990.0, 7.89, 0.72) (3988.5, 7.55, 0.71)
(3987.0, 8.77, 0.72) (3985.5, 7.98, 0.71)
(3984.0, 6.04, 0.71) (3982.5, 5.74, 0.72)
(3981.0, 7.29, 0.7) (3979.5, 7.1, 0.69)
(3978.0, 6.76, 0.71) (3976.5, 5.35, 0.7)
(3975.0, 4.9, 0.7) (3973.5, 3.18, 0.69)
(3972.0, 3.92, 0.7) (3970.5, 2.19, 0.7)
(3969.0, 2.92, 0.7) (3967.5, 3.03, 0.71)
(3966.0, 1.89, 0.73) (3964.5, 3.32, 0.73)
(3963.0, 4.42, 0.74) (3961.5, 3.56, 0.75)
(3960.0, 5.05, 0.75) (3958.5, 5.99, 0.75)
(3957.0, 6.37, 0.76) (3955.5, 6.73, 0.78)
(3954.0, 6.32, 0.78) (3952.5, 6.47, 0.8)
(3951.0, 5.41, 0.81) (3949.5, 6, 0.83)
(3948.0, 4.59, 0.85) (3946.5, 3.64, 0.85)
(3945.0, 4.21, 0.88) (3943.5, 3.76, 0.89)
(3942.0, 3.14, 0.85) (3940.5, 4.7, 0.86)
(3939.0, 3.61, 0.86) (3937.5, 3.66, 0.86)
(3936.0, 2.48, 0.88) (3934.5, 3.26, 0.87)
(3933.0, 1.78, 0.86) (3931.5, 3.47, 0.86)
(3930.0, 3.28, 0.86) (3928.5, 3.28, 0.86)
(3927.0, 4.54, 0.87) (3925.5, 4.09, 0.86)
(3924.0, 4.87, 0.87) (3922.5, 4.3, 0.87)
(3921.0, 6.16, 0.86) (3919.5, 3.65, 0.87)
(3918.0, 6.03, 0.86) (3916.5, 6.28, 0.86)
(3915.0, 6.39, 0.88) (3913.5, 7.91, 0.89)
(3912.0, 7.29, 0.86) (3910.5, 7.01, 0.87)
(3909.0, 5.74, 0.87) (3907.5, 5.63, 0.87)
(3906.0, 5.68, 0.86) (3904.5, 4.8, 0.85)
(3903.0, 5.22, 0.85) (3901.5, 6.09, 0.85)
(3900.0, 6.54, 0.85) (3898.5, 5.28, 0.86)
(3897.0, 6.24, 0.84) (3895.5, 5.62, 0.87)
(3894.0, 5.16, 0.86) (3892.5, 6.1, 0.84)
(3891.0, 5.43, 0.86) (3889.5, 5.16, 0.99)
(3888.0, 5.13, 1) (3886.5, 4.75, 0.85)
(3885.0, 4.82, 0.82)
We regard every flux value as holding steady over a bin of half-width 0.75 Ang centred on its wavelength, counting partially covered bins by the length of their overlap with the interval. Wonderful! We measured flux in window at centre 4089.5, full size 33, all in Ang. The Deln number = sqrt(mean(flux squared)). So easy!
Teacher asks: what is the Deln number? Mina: 7.9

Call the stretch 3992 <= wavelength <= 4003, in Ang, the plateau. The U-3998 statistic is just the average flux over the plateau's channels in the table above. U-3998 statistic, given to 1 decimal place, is 7.6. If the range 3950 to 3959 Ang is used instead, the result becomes 6.2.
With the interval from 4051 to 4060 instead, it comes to 8.0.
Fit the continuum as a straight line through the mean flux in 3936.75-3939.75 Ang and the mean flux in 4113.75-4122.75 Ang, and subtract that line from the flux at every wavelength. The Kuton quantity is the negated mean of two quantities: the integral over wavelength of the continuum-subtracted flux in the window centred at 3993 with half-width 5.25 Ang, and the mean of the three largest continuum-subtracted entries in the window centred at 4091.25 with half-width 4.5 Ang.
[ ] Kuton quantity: -13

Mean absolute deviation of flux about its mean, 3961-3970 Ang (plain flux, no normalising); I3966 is 0.58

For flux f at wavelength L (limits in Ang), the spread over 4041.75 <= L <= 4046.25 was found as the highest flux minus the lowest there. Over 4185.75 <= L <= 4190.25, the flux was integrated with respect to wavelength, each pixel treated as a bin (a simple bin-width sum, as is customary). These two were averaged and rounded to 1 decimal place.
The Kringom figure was 19.4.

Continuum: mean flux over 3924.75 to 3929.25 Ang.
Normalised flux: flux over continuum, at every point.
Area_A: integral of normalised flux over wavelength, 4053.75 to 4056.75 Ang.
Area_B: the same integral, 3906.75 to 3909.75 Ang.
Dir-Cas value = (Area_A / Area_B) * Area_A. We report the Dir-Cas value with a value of 8.0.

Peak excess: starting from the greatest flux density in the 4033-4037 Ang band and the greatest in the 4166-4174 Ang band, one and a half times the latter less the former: 4.3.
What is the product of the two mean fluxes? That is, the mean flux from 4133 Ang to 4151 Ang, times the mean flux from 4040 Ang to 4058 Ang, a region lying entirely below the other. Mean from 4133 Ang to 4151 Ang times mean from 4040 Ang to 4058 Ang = 65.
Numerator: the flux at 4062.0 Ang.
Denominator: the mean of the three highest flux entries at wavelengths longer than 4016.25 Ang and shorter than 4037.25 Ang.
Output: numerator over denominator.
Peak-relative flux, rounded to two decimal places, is 0.76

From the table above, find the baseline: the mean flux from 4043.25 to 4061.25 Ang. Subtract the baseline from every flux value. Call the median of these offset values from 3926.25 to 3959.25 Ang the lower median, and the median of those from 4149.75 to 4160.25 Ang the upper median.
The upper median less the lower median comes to 4.2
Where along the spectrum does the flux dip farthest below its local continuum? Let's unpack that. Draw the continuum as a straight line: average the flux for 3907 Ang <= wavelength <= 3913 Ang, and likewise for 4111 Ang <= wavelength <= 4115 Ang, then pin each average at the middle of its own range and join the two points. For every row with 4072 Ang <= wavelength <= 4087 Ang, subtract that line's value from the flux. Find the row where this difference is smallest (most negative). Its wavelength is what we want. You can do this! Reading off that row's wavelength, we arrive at 4075.5 Ang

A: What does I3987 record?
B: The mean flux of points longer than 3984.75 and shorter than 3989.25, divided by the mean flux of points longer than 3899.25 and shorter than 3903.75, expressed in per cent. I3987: 136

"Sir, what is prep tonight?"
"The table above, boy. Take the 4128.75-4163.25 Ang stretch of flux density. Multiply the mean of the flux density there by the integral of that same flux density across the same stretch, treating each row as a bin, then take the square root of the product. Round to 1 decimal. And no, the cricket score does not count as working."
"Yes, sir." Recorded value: 49.4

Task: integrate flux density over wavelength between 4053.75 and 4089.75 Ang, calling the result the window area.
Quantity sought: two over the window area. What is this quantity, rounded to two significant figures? 0.0071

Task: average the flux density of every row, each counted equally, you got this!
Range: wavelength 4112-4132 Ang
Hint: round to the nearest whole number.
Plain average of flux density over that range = 8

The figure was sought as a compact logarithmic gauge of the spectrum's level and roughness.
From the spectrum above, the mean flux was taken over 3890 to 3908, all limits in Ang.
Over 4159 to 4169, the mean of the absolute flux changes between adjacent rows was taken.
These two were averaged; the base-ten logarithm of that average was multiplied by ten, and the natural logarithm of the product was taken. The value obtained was 1.59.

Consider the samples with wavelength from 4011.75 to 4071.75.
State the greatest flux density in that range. 9.37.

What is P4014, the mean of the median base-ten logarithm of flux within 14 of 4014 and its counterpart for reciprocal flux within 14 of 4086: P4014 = 0.52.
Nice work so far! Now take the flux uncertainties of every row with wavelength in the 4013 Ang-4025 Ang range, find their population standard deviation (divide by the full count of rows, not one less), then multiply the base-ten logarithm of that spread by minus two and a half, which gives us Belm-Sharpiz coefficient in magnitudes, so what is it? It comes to 4.6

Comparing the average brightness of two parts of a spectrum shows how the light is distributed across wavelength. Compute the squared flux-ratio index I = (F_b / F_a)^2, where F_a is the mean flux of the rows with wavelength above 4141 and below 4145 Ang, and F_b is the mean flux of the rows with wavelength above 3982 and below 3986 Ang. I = 0.79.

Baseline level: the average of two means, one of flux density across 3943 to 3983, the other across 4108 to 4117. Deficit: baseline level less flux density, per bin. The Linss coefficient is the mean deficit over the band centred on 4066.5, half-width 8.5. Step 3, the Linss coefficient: -1.2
